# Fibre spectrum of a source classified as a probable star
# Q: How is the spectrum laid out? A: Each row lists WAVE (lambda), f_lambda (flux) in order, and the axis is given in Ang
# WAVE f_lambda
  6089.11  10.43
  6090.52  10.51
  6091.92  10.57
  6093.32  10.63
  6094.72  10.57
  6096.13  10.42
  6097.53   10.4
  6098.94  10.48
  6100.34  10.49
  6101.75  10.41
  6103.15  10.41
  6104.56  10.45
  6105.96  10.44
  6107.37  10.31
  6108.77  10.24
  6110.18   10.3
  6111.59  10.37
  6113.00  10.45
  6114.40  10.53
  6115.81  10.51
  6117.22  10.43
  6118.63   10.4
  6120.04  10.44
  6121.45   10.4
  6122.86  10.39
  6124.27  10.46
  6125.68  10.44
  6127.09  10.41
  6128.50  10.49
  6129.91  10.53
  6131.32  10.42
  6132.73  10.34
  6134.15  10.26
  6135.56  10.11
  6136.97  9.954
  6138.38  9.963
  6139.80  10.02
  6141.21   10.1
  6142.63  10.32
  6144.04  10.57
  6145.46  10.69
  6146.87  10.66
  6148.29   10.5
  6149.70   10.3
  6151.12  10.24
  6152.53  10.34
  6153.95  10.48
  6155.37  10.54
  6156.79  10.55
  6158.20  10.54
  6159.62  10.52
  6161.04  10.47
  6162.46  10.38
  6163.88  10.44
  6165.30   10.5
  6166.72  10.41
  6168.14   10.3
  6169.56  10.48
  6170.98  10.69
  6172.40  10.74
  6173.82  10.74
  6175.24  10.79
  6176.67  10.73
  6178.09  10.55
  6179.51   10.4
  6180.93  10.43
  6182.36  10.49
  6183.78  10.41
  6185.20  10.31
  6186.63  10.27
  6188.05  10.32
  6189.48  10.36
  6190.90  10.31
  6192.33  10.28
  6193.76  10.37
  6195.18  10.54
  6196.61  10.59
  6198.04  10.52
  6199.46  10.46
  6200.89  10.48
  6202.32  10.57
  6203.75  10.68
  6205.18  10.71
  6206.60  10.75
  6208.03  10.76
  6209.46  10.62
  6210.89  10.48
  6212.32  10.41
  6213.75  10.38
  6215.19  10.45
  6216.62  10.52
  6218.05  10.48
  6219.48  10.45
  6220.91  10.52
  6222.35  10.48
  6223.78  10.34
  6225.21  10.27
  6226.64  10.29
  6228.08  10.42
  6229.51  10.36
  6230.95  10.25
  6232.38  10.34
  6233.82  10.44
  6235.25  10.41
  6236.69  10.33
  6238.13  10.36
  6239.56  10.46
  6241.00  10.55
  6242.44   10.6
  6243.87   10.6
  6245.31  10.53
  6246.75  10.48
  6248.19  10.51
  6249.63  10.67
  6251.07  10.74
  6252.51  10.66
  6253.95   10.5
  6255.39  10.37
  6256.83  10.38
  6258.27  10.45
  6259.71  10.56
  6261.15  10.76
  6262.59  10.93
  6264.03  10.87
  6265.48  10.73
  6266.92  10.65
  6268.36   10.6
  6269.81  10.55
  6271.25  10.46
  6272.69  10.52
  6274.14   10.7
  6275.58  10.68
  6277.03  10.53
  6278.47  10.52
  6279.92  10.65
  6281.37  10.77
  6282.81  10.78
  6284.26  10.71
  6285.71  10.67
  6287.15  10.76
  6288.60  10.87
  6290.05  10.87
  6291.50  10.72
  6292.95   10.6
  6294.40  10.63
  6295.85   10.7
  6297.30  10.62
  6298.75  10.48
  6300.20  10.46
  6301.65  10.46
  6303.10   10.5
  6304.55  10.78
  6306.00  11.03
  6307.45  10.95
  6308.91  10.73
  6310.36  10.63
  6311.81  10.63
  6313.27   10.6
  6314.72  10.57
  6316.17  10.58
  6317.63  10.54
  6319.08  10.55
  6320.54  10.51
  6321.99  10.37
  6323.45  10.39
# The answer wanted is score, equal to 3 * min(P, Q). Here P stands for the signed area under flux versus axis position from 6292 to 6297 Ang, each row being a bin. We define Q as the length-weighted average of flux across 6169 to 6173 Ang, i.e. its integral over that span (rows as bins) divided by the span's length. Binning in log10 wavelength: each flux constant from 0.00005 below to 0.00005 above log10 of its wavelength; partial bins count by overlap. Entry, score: 31.9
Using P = 53.2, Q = 10.6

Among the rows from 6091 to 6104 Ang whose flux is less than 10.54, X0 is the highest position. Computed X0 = 6103.15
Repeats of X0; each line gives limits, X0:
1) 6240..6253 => 6248.19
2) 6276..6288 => 6278.47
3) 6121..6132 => 6131.32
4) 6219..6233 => 6232.38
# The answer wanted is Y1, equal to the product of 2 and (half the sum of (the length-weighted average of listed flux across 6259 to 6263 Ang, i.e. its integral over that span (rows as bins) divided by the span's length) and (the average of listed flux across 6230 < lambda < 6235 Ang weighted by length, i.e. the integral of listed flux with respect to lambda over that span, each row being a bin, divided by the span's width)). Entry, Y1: 21.1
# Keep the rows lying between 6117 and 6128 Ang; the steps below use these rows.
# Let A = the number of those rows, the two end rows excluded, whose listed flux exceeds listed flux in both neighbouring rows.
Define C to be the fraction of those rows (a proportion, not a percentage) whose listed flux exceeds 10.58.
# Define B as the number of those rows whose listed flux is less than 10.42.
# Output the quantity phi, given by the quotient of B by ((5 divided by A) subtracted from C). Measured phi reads -1.60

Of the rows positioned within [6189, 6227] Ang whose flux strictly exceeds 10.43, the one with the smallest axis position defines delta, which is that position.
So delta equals 6195.18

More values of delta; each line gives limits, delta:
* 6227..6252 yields 6233.82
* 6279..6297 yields 6279.92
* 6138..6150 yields 6144.04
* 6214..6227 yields 6215.19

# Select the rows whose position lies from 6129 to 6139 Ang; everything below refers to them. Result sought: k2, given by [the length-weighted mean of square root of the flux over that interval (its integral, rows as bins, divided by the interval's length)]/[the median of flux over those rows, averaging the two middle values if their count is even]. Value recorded 0.312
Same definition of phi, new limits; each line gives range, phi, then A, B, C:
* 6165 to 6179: -0.44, 1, 2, 0.50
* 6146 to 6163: -0.81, 1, 4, 0.08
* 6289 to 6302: 0.00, 1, 0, 0.67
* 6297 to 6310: 0.00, 1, 0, 0.56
